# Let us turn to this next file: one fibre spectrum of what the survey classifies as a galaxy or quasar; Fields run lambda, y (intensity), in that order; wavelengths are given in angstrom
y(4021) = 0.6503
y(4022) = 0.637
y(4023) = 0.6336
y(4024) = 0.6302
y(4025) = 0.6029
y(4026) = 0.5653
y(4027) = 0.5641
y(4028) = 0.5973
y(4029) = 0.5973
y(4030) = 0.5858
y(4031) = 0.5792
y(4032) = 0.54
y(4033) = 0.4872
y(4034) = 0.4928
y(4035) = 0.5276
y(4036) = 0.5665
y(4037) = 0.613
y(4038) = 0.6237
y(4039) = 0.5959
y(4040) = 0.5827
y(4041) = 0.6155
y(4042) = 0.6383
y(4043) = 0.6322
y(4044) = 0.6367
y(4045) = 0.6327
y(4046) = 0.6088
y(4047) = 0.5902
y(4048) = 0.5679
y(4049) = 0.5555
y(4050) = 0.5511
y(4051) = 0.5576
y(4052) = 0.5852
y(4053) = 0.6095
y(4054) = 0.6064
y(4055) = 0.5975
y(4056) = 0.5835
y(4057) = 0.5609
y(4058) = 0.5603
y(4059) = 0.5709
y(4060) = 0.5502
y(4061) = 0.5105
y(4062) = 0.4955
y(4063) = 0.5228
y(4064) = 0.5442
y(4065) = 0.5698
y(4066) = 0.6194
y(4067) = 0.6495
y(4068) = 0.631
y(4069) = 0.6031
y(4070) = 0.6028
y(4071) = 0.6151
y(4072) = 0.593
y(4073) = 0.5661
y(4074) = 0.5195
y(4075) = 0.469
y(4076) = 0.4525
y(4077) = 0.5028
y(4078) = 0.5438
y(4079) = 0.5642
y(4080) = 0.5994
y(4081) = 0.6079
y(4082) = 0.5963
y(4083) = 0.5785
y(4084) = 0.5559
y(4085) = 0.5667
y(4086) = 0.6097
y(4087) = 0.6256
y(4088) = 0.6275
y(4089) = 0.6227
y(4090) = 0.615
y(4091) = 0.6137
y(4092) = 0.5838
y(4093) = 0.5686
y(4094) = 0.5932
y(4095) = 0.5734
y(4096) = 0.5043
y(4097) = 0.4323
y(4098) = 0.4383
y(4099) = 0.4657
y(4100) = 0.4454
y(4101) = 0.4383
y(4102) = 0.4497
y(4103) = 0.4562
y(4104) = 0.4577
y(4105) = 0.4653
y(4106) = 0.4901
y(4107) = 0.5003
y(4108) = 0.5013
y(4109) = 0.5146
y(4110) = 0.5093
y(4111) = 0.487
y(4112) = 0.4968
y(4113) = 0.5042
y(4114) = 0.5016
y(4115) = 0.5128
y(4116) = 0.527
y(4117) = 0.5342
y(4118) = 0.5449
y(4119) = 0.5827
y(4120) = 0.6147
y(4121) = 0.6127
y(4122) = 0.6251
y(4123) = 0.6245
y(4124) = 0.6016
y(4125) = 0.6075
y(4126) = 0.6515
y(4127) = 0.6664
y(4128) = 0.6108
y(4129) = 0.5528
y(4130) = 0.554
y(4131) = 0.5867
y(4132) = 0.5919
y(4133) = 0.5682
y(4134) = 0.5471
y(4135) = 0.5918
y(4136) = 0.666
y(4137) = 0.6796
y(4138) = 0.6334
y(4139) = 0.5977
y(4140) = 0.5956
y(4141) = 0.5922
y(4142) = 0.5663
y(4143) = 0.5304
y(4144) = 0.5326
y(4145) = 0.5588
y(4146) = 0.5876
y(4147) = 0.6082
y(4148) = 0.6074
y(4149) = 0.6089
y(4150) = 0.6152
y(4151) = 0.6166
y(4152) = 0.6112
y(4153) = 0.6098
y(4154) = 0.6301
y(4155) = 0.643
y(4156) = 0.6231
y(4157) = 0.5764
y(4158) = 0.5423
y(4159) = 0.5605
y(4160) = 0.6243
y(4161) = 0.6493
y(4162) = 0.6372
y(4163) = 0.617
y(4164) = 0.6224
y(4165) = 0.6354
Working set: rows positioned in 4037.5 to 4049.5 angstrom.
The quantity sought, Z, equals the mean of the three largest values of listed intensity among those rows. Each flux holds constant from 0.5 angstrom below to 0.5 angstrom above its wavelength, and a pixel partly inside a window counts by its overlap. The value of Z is 0.636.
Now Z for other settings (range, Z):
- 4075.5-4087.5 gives 0.614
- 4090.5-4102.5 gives 0.597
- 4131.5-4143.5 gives 0.660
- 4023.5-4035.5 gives 0.610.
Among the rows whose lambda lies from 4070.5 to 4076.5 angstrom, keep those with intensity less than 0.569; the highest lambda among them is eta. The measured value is 4076 angstrom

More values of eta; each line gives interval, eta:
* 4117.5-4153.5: 4145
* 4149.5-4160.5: 4159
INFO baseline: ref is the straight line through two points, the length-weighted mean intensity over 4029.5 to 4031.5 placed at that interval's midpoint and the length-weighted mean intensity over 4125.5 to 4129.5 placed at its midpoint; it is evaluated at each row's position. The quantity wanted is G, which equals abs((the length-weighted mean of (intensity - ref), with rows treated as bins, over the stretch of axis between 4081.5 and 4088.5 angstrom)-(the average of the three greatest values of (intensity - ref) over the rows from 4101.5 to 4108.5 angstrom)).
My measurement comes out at 0.106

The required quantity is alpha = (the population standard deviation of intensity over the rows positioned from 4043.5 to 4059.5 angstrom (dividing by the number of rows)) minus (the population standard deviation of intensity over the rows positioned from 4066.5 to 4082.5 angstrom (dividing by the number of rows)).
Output -0.029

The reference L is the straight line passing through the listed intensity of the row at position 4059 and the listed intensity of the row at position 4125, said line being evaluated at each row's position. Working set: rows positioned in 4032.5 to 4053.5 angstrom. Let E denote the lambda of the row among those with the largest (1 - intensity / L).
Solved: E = 4033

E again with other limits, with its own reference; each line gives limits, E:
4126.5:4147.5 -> 4143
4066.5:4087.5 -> 4076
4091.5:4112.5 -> 4097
